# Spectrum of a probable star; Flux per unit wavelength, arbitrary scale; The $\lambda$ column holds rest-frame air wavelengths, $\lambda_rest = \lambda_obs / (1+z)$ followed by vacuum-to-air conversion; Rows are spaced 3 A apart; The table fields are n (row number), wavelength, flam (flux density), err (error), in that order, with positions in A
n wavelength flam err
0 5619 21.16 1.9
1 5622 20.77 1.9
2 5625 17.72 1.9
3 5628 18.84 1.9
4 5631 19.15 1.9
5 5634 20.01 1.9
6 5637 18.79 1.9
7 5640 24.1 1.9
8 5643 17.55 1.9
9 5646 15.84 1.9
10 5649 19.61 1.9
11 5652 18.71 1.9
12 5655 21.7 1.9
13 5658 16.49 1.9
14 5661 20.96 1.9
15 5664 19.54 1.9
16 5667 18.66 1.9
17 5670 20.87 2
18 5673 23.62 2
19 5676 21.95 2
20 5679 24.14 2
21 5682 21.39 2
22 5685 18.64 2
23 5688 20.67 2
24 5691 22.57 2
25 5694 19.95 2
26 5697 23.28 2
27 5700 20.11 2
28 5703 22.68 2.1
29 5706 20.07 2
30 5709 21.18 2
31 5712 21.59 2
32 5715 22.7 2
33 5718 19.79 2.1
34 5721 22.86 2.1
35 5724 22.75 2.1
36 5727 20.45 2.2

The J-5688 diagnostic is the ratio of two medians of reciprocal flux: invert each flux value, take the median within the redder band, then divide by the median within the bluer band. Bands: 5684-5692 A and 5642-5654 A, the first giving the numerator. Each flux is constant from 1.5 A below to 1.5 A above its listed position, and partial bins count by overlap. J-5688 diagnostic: 0.88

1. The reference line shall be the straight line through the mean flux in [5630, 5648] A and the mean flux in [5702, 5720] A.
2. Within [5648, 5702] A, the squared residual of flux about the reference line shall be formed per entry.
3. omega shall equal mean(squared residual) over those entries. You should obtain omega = 3.5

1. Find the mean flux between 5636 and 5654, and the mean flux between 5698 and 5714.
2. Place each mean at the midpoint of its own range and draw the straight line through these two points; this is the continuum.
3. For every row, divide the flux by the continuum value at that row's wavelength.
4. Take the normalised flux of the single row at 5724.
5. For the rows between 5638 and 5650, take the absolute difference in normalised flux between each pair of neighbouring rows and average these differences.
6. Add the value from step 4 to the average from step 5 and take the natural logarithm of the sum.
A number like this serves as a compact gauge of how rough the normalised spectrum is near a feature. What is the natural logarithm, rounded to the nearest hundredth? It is 0.23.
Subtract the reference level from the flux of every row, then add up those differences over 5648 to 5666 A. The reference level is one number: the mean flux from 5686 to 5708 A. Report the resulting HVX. -11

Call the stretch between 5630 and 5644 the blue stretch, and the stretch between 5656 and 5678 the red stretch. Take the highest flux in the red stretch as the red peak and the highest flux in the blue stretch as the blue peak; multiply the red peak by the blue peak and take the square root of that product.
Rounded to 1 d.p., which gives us 23.9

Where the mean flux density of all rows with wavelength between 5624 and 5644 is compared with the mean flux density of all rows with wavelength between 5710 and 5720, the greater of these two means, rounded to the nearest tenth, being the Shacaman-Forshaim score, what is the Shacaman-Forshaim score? 21.4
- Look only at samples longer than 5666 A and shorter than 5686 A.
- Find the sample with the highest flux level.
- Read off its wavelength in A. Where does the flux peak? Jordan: 5679 A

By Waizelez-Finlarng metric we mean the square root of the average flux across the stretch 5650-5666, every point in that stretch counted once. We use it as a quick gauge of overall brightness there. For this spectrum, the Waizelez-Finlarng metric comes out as 4.41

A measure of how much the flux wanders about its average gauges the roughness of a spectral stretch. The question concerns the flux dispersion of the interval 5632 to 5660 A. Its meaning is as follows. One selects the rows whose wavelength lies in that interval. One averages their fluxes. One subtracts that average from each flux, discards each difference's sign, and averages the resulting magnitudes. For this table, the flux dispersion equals 1.9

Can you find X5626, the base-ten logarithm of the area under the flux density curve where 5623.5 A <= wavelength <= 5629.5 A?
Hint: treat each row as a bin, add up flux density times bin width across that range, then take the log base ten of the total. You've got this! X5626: 2.04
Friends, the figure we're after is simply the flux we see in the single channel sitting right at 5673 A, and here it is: 23.62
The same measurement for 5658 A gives 16.49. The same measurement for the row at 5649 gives 19.61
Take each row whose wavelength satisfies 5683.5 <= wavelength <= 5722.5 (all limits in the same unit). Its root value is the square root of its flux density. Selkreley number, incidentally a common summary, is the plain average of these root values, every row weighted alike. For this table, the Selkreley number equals 4.61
